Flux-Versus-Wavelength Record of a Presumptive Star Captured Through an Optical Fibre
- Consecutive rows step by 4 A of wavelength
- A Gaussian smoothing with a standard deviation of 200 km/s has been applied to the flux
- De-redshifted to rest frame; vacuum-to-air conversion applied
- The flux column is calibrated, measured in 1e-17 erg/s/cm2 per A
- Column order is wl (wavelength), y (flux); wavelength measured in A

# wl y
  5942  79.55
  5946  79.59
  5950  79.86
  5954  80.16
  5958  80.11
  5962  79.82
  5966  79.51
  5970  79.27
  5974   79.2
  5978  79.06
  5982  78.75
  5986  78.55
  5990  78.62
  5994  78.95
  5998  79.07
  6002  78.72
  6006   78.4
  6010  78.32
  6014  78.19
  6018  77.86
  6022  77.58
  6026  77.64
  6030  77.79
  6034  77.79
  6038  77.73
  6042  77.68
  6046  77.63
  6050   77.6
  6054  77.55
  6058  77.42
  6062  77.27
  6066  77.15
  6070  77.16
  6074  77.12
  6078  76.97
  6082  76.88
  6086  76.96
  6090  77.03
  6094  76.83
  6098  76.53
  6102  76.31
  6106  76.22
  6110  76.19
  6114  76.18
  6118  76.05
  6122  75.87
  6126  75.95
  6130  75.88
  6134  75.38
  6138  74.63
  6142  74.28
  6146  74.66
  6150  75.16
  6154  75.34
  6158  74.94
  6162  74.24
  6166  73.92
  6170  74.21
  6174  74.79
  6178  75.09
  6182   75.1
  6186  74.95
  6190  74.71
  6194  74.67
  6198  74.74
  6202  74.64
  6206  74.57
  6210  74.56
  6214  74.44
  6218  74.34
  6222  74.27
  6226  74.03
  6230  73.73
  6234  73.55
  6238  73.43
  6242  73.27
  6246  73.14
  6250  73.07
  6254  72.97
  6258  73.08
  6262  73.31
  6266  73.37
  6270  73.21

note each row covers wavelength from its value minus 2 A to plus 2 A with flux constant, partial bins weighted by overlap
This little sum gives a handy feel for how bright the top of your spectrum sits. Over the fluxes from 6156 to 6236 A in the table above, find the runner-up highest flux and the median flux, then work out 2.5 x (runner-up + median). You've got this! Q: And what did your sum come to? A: 374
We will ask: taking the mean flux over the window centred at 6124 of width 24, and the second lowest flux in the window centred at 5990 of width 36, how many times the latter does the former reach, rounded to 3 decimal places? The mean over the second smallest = 0.966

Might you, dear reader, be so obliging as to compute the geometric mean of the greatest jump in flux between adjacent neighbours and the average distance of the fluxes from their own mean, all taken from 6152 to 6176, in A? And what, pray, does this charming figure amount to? 0.561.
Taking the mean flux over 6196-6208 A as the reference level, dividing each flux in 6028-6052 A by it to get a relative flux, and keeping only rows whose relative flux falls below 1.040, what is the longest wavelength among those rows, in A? 6050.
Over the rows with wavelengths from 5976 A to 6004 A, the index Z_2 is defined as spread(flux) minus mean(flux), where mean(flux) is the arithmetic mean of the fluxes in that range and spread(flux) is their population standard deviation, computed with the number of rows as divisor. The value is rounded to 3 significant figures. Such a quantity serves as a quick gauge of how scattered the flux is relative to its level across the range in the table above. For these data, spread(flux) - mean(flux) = -78.6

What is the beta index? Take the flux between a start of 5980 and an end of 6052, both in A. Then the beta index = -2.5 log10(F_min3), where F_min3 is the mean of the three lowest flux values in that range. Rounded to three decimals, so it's -4.725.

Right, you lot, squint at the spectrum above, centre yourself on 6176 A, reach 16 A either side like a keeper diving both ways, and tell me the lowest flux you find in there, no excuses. 73.92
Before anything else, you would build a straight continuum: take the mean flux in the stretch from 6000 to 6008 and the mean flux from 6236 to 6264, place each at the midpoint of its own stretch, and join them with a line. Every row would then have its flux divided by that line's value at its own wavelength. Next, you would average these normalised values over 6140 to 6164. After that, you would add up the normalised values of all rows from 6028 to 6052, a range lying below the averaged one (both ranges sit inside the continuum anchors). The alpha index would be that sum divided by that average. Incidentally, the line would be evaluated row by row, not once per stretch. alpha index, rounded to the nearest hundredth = 6.04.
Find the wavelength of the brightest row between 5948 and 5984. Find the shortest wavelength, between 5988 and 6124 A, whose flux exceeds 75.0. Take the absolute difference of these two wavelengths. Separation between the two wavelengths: 36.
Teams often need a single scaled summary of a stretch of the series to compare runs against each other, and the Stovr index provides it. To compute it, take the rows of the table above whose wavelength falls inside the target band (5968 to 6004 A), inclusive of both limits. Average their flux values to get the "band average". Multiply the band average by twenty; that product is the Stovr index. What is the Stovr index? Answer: 1578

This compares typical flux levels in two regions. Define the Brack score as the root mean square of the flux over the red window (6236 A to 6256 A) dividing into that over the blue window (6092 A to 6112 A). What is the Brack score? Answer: 1.04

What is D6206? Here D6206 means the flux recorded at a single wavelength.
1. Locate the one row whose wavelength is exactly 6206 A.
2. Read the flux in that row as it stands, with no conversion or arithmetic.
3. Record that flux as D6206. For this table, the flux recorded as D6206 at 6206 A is 74.57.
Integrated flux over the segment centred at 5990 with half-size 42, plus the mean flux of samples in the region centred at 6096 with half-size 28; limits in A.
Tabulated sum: 6698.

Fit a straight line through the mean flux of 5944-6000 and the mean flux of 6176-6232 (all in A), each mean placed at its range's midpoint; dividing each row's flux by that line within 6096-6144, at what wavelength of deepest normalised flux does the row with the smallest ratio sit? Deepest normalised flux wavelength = 6142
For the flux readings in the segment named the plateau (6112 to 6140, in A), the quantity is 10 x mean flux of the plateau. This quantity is 757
